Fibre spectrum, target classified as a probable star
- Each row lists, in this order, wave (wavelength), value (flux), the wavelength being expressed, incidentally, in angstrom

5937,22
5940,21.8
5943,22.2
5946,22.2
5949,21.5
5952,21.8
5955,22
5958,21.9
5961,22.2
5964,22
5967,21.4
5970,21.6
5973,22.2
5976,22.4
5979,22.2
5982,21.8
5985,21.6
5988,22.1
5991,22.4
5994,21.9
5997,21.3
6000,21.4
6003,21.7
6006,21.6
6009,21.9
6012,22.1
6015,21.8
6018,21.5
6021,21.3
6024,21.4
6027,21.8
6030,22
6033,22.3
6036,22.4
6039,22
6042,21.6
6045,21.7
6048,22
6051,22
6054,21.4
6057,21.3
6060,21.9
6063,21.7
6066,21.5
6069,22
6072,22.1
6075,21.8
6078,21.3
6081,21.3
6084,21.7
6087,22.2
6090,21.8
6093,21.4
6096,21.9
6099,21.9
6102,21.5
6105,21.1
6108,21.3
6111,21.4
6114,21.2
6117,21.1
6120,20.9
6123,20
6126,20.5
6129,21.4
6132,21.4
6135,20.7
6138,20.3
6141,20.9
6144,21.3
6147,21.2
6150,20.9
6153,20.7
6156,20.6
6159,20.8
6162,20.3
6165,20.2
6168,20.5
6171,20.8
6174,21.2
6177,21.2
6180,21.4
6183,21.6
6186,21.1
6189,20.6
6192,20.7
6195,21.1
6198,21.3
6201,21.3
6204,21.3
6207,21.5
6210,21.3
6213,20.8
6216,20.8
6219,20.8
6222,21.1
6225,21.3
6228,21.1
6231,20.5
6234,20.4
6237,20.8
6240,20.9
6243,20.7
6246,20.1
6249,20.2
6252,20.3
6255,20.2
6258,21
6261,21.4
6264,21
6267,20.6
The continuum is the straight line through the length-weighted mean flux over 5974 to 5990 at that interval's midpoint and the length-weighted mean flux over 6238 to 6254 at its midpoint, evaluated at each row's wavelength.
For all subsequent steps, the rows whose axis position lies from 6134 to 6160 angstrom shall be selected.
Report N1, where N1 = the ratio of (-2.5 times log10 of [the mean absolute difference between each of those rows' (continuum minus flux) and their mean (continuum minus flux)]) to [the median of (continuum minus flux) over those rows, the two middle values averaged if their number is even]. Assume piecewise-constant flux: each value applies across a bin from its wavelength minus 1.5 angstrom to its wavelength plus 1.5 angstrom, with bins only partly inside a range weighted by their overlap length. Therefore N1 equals 9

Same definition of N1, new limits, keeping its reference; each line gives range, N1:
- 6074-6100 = -5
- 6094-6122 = -67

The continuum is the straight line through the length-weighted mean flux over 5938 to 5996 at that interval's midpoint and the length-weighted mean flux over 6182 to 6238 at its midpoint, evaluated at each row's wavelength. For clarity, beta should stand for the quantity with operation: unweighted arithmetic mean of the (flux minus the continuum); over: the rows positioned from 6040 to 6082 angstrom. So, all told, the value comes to 0.10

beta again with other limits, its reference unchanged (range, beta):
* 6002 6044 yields 0.08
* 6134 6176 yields -0.49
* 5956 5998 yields 0.02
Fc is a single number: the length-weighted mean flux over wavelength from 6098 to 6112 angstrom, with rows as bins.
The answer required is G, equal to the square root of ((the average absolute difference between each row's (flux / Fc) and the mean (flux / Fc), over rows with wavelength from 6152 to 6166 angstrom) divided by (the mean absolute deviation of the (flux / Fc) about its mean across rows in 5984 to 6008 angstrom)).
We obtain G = 0.87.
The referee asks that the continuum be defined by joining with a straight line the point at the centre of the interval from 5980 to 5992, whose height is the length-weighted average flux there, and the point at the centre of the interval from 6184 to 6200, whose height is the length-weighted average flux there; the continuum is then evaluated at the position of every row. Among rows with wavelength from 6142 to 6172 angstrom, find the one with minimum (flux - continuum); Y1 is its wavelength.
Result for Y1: 6165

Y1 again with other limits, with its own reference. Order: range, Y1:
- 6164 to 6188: 6165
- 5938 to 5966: 5949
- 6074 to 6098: 6078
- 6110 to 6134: 6123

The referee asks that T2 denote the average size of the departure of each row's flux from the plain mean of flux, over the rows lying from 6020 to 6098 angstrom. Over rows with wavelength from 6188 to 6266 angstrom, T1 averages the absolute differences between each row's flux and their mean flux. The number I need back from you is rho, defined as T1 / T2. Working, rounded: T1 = 0.33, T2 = 0.272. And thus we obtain 1.2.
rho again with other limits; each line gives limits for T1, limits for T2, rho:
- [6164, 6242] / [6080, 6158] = 0.8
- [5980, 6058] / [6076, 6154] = 0.7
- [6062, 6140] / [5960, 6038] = 1.3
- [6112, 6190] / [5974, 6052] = 1.3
